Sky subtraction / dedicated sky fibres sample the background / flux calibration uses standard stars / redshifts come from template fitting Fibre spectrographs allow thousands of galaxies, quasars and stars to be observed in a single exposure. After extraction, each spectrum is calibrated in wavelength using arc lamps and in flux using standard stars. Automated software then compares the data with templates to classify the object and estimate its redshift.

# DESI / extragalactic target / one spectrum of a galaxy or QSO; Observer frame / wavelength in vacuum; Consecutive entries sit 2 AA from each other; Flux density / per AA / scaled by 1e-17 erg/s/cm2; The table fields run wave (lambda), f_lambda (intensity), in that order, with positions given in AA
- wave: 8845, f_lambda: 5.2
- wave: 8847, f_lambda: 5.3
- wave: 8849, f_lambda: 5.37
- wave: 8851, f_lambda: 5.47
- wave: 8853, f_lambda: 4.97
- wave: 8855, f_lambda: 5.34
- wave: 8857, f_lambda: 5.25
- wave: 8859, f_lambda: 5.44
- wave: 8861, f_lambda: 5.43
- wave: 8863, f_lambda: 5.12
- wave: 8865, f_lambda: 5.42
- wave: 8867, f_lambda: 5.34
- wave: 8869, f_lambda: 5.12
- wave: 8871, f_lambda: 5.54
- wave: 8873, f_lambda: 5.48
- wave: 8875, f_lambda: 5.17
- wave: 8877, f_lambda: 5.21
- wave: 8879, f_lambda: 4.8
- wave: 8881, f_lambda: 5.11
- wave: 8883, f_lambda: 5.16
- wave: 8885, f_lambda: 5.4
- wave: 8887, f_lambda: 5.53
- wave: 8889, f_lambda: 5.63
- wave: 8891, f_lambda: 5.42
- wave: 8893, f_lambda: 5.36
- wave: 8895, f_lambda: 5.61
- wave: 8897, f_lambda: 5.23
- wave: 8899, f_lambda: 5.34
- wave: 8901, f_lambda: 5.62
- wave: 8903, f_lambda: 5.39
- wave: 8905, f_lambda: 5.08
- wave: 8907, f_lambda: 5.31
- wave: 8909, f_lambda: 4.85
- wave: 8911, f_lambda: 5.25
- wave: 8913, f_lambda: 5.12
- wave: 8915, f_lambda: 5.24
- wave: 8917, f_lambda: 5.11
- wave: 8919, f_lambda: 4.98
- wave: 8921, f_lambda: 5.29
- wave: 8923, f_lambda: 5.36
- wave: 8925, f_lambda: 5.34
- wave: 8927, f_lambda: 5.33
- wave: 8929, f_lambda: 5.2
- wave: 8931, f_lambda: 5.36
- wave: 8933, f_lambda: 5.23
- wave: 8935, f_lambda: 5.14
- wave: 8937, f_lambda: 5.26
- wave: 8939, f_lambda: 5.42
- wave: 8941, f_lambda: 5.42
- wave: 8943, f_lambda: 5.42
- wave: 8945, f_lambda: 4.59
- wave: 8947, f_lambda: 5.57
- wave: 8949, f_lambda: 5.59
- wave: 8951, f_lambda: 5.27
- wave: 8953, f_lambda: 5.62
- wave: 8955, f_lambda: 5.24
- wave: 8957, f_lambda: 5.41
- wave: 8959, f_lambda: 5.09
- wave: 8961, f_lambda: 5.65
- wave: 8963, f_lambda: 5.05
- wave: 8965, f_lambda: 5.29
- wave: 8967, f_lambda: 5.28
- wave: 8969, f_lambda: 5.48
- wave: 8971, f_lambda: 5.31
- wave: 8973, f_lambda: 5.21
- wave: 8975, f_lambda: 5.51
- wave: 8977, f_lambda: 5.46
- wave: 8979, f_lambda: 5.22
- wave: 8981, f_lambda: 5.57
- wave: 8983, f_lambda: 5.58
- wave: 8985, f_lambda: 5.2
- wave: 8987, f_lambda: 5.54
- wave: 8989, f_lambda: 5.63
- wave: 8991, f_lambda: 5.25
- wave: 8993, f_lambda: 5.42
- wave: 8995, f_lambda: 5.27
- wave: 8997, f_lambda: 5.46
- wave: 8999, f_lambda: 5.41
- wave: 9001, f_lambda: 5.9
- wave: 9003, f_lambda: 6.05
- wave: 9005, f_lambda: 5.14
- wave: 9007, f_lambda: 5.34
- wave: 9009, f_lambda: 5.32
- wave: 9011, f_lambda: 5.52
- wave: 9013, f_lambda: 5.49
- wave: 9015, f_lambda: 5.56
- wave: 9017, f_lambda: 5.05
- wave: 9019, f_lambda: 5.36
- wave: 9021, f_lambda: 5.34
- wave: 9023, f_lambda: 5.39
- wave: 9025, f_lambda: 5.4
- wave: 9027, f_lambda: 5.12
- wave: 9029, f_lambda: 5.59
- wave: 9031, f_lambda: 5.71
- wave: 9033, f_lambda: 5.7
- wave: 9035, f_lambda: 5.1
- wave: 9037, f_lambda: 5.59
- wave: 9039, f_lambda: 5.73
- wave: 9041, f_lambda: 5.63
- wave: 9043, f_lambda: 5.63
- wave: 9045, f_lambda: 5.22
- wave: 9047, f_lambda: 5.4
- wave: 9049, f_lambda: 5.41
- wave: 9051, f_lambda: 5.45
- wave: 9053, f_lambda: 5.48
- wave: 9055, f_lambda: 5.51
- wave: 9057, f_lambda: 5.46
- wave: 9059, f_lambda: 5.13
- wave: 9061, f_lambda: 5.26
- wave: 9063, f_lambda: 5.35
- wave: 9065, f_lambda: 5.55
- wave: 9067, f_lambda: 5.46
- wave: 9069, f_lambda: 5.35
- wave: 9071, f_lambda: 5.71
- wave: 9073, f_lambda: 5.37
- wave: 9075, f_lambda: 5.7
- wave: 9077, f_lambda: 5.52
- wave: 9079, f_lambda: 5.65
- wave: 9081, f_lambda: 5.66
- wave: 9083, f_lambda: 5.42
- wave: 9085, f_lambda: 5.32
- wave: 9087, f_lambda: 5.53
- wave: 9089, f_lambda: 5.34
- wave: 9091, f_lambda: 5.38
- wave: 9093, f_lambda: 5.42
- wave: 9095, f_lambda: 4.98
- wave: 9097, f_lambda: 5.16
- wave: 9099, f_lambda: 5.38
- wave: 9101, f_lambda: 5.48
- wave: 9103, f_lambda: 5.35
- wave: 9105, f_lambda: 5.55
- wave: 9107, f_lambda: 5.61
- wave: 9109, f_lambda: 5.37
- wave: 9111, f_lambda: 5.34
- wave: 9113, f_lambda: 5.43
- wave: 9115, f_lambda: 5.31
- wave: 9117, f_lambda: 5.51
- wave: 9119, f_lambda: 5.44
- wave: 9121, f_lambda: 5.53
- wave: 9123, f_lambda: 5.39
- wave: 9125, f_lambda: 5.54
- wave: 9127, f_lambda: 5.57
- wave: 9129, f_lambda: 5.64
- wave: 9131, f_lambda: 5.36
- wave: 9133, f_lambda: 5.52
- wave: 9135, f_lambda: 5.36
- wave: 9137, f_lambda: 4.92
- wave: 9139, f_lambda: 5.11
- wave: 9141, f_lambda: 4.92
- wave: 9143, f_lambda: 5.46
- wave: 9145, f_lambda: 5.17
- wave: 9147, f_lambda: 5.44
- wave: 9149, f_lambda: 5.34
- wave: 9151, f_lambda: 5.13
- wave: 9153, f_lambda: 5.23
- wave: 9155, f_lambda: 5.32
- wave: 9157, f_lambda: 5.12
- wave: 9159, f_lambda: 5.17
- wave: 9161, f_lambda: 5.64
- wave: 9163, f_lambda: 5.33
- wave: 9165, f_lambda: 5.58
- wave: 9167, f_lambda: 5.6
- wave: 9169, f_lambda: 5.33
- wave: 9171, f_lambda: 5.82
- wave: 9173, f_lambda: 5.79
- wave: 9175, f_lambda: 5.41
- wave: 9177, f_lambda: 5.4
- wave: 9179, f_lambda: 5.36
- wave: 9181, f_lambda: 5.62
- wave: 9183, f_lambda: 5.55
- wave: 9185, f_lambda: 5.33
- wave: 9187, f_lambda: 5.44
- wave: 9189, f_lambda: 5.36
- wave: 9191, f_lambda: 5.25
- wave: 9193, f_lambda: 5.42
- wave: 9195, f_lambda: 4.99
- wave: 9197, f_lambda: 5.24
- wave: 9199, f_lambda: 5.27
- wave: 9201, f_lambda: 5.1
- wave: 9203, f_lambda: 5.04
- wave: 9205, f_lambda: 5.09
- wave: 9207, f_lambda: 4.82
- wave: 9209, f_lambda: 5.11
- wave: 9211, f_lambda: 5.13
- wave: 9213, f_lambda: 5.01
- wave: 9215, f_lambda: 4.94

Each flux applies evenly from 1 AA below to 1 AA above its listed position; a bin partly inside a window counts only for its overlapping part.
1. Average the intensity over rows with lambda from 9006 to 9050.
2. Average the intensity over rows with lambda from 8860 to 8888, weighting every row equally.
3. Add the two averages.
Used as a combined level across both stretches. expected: 10.7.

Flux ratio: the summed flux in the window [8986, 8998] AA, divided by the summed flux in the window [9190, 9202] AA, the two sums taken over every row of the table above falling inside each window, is 1.04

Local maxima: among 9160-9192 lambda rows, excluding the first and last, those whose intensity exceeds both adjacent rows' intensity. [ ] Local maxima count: 4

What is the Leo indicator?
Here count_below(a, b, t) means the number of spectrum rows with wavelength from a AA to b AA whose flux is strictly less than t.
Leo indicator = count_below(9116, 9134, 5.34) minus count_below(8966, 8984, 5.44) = -4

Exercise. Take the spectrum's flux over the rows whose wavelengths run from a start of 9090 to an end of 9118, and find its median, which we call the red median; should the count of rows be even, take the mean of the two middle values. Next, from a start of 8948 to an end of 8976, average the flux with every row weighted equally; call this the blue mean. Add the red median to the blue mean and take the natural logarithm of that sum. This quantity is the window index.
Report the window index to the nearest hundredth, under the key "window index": 2.37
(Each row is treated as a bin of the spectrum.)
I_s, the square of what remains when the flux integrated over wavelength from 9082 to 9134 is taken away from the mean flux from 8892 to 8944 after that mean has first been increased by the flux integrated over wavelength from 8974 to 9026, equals 39.7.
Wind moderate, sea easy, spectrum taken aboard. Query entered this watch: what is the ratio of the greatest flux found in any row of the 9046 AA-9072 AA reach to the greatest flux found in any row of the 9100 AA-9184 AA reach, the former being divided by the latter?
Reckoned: 0.98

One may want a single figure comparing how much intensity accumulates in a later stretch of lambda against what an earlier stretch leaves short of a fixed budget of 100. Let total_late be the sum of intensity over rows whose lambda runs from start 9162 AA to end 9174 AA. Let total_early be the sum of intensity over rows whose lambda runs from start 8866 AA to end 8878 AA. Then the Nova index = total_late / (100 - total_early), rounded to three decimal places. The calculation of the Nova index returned 0.491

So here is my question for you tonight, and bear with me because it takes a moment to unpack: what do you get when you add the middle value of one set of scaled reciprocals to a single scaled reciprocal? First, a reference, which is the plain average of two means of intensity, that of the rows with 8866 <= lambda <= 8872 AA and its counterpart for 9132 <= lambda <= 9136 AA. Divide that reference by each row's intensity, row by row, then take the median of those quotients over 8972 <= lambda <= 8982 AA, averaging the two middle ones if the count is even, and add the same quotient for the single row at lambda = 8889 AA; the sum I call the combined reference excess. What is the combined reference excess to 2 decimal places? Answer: 1.94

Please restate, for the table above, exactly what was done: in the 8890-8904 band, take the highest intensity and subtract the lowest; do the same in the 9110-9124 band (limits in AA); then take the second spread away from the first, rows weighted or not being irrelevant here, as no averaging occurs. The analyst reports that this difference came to 0.17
